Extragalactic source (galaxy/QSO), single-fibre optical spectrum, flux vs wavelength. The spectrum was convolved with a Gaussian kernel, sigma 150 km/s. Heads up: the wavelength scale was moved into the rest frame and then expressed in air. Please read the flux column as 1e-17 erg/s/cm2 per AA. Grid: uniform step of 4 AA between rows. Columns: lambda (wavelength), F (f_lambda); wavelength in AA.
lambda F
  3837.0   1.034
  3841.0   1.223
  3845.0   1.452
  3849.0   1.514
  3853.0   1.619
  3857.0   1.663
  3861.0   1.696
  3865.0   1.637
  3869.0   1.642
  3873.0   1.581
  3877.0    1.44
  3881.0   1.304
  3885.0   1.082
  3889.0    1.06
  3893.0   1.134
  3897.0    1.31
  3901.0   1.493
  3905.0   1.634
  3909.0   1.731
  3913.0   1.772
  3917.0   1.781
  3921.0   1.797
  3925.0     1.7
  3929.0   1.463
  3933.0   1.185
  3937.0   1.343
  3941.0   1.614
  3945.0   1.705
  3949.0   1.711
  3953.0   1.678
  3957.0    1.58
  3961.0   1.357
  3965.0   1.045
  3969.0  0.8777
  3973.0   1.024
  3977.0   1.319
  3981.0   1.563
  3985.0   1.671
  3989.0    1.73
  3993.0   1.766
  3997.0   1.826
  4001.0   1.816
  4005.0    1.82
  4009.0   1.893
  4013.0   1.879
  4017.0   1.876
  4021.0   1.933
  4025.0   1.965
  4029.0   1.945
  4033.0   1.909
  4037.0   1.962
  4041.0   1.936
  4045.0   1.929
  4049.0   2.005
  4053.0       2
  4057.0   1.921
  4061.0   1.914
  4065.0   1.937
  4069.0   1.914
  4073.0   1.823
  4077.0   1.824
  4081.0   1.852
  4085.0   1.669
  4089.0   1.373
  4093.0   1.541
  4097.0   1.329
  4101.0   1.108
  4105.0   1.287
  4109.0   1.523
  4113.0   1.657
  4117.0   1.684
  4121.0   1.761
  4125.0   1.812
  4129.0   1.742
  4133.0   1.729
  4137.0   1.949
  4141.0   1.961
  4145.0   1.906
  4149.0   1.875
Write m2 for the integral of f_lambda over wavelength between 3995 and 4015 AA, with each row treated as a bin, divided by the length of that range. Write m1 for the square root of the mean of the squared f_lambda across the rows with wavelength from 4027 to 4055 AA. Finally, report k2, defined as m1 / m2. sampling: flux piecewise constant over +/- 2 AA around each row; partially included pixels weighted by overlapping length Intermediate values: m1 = 1.96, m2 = 1.85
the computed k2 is 1.06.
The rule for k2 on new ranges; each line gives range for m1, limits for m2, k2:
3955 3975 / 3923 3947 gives 0.80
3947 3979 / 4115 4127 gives 0.77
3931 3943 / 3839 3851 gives 1.00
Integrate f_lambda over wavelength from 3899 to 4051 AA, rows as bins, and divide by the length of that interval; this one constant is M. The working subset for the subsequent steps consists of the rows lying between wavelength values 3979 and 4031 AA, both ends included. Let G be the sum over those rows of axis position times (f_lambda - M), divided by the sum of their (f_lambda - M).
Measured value 4014.9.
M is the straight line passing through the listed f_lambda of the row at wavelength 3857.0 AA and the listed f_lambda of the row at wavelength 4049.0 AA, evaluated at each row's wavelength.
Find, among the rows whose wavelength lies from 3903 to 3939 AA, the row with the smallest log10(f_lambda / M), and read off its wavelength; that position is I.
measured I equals 3933.0 AA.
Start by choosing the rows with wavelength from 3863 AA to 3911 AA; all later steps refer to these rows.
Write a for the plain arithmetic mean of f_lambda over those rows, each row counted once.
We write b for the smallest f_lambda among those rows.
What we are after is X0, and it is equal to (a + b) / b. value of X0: 2.34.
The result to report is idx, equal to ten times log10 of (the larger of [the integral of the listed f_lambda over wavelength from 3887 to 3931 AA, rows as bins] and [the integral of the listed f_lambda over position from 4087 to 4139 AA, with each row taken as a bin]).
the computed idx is 19.1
